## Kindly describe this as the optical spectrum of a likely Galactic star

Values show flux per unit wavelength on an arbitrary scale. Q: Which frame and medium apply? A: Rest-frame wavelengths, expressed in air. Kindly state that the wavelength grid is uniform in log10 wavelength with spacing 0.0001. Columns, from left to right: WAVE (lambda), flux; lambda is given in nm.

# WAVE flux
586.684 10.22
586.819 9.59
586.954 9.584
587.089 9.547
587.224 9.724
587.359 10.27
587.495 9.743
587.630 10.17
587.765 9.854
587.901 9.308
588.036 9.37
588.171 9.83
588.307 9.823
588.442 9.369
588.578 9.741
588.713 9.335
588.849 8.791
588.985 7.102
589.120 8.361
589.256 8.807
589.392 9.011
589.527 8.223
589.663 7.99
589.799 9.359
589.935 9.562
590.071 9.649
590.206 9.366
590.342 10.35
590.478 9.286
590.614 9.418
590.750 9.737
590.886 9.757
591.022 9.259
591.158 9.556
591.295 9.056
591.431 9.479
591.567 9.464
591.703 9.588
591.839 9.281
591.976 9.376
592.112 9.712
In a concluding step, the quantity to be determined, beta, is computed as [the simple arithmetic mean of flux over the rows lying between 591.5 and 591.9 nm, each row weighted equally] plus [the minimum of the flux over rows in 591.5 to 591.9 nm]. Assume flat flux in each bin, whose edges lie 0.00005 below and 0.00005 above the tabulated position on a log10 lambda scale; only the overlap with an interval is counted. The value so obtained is 18.7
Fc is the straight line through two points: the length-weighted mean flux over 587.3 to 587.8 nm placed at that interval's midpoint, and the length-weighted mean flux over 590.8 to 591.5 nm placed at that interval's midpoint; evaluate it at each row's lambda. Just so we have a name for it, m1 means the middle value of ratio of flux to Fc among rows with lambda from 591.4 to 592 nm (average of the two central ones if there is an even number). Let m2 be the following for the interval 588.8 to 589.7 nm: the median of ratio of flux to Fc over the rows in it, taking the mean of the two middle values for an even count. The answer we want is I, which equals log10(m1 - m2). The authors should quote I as -0.8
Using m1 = 1.01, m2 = 0.86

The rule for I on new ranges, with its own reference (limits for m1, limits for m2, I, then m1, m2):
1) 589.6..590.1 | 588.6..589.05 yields -1.1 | 0.98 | 0.90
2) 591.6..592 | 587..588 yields -1.4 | 1.01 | 0.97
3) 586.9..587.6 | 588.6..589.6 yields -1.2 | 0.97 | 0.90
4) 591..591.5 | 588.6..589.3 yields -1.0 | 1.00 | 0.90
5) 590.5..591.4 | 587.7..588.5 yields -1.5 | 1.00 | 0.97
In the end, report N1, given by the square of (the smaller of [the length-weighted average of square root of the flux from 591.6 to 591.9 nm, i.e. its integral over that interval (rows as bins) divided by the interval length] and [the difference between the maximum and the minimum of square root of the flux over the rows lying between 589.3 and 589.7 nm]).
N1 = 0.031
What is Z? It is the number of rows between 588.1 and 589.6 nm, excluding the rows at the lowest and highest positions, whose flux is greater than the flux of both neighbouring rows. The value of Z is 2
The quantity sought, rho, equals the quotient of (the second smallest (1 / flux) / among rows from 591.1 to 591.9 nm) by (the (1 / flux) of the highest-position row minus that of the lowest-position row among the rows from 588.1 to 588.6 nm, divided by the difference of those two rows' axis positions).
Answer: 46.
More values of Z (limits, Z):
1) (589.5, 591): 2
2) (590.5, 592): 4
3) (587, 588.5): 3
